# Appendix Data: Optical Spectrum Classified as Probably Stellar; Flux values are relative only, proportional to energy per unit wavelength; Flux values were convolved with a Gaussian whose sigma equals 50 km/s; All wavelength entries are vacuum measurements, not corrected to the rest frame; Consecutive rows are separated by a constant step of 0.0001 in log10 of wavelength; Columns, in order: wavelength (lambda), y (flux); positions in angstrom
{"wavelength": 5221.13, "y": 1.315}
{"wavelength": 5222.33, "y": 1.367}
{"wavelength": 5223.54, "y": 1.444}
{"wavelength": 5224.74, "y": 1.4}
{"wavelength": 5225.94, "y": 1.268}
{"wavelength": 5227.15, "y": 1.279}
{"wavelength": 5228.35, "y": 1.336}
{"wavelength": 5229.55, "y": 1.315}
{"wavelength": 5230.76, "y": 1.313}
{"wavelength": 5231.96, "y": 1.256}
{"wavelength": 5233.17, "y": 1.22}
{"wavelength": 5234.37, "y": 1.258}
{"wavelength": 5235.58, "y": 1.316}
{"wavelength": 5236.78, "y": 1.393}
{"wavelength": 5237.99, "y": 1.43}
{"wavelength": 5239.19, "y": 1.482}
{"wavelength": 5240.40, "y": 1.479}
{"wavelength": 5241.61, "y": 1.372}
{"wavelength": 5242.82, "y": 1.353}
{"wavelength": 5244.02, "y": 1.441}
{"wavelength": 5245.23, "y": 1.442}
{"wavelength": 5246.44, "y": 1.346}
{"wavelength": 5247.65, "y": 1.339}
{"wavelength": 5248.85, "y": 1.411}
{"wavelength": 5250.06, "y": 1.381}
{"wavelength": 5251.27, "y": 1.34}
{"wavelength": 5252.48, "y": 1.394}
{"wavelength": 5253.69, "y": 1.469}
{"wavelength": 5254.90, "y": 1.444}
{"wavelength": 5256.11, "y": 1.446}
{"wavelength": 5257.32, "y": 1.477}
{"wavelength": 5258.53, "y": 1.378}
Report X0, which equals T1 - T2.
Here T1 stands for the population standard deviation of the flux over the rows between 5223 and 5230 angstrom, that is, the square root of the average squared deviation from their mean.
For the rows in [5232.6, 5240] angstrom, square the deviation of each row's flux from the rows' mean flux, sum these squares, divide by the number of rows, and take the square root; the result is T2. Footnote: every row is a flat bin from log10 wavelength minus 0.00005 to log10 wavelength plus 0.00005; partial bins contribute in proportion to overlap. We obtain -0.030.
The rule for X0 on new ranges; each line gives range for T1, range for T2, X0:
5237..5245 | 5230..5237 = -0.007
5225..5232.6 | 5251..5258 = -0.019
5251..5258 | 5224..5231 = 0.005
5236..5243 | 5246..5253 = 0.022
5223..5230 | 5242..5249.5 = 0.019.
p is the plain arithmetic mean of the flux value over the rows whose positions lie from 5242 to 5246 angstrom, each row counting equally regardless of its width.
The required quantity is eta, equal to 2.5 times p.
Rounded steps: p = 1.41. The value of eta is 3.53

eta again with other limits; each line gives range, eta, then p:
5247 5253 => 3.43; 1.37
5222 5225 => 3.51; 1.40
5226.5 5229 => 3.27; 1.31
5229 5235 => 3.18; 1.27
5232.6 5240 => 3.37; 1.35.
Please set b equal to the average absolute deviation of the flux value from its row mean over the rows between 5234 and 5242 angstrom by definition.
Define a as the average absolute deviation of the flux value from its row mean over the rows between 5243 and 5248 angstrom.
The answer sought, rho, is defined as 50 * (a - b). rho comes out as -0.7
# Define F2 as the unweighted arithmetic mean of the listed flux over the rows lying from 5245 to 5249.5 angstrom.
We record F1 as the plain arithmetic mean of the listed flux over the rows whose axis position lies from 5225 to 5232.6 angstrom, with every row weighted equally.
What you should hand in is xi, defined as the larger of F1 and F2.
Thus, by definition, 1.38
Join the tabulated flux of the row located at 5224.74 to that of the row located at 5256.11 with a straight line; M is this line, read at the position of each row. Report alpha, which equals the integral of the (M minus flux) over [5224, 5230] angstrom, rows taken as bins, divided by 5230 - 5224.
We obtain 0.081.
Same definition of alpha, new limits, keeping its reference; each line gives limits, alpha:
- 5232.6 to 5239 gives 0.082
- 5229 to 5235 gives 0.138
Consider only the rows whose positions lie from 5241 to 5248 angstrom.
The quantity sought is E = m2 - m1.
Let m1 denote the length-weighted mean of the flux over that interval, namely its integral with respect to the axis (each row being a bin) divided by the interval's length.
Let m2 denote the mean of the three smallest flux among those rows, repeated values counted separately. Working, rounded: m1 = 1.383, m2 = 1.35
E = -0.037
